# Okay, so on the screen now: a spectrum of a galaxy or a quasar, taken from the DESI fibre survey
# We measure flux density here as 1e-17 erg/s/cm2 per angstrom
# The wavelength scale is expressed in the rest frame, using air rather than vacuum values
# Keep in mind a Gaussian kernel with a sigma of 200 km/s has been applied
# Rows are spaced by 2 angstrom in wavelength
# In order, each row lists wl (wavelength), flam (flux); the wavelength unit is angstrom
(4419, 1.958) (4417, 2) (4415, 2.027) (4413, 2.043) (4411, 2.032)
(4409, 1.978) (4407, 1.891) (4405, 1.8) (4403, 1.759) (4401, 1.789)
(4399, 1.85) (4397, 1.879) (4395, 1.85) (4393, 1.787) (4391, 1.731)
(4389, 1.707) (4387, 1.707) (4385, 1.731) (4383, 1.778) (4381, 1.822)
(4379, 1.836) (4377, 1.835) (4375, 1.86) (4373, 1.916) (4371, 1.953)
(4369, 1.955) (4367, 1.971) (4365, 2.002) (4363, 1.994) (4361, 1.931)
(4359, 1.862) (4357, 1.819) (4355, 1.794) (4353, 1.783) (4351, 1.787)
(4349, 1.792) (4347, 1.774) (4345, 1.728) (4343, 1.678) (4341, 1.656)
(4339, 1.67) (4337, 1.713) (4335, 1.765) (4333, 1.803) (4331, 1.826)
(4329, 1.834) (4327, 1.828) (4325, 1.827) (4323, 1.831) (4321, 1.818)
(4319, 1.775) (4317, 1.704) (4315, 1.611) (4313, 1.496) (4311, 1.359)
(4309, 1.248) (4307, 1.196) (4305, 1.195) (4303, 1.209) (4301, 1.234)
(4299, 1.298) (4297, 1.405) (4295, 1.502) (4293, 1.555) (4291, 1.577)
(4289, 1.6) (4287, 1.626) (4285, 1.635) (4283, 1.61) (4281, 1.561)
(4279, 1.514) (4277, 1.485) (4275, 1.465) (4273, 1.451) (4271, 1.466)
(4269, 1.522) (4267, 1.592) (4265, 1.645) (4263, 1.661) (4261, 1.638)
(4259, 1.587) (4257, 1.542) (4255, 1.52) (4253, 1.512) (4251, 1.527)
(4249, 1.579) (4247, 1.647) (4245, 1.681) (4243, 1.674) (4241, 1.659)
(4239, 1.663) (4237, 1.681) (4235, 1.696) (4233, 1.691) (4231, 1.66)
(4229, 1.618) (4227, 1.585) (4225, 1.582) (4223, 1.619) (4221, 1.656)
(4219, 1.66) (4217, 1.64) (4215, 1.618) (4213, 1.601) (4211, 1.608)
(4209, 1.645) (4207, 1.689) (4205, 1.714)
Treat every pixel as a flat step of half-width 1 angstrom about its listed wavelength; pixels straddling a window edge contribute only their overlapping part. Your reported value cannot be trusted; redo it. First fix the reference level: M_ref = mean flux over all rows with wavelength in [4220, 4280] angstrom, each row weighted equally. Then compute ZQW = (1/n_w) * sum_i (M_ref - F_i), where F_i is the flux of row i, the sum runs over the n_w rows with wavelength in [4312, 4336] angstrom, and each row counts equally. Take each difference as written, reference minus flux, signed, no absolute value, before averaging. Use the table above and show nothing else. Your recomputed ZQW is -0.17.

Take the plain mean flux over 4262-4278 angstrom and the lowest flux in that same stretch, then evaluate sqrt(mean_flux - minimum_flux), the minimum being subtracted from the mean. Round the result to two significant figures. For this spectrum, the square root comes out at 0.29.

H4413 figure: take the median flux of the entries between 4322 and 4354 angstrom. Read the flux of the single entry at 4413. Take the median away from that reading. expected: 0.3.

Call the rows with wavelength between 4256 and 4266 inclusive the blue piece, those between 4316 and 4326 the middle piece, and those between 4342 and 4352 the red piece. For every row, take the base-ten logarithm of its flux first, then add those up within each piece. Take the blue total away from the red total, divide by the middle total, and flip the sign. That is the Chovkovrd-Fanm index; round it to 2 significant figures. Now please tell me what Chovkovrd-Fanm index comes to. -0.14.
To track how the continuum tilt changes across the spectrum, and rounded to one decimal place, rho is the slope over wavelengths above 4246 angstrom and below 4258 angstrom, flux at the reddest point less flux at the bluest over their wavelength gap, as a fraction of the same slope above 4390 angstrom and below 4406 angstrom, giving -2.1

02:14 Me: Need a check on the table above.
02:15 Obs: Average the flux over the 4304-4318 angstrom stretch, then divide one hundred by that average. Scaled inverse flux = 71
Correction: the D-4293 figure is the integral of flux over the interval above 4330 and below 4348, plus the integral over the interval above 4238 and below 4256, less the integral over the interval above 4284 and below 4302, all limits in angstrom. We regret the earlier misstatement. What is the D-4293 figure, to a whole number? 33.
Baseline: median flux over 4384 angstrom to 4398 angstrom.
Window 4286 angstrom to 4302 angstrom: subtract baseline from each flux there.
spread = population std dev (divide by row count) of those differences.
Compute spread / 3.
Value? 0.046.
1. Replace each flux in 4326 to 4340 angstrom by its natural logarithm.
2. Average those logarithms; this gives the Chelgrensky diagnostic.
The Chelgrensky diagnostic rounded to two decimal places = 0.57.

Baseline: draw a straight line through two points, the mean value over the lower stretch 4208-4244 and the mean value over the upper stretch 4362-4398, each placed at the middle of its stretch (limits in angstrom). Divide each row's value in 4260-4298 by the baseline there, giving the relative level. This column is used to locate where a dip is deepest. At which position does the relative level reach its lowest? 4297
